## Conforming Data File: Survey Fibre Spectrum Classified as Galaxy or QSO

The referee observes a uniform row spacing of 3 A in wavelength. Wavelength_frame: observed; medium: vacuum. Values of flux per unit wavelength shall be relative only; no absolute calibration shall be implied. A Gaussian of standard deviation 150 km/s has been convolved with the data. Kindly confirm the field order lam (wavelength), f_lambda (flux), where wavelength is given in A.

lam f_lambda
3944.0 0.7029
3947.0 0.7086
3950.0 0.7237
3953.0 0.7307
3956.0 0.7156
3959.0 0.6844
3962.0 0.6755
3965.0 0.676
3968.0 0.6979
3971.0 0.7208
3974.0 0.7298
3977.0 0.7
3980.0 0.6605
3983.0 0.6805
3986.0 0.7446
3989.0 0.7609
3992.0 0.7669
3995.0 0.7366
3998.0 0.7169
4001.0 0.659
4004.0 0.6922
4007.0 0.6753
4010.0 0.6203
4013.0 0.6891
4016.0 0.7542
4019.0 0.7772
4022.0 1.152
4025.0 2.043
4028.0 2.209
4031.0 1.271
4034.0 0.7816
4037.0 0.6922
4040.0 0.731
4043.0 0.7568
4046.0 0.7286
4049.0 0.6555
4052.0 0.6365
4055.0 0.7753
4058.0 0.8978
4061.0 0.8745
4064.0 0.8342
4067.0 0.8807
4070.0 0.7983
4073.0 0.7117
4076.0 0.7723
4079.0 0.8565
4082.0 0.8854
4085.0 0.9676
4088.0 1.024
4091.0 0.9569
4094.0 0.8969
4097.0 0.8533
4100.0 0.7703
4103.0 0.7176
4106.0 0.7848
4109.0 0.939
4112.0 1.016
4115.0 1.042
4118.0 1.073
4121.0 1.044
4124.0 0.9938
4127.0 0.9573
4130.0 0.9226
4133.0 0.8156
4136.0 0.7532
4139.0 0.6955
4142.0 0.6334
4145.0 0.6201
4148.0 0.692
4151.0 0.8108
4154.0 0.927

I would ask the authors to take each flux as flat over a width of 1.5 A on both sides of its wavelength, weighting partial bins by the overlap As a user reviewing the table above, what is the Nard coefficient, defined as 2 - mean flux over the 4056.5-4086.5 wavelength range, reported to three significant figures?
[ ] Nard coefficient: 1.15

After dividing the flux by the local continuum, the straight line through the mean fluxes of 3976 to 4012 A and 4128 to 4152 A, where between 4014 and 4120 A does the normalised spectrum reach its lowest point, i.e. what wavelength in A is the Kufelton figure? 4052.0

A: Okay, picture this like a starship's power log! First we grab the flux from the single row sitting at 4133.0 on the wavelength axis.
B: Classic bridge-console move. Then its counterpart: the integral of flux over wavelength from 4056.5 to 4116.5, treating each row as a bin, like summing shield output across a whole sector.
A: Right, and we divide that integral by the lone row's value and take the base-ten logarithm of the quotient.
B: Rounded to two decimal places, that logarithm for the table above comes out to 1.81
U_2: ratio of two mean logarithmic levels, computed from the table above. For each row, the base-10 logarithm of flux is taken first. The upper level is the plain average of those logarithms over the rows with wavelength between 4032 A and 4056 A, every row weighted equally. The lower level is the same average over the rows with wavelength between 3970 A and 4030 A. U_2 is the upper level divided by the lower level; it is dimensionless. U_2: 1.6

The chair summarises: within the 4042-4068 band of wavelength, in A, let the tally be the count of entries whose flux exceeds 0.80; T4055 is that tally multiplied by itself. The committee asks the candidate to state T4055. 16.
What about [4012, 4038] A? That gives 16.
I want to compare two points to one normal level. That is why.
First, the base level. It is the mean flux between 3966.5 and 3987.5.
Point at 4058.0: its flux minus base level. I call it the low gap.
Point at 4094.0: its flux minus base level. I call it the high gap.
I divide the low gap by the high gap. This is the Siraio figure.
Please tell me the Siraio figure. 1.0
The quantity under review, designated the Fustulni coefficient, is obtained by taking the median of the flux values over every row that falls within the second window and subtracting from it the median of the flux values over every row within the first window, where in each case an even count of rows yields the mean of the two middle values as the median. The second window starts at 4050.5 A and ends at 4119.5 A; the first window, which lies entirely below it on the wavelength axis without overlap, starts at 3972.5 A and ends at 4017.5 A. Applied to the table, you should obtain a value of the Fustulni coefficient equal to 0.17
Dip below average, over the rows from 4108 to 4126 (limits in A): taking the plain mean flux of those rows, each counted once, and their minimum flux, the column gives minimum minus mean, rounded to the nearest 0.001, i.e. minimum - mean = -0.079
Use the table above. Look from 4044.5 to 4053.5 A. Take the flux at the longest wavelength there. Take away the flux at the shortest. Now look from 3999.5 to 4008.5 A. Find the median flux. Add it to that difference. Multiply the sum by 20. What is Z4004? 11.7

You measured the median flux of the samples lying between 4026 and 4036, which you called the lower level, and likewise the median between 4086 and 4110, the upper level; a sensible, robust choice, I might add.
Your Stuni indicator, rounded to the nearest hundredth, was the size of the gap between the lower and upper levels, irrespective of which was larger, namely 0.40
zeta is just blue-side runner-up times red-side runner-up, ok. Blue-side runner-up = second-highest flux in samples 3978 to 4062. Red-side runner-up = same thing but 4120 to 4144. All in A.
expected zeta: 2.0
